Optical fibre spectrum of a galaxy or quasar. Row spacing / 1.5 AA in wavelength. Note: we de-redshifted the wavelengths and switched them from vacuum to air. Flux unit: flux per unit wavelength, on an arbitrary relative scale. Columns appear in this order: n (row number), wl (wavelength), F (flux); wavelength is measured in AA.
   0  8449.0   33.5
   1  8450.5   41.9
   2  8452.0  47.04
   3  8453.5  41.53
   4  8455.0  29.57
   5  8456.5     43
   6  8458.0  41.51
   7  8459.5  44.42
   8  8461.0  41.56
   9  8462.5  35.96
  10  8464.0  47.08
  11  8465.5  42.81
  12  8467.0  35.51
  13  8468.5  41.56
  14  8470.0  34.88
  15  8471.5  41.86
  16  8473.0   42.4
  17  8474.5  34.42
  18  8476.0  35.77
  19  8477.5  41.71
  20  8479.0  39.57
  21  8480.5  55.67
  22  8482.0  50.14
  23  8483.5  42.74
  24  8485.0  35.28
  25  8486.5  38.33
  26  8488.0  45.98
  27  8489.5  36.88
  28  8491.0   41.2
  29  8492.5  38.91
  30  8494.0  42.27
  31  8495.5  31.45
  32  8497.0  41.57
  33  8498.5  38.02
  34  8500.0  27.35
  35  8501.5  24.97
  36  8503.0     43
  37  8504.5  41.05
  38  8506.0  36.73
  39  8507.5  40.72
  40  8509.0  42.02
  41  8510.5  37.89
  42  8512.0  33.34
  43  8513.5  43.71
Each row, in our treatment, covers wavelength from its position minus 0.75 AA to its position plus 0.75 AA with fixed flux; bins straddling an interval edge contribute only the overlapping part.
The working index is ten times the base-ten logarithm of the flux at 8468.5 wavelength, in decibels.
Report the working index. 16.2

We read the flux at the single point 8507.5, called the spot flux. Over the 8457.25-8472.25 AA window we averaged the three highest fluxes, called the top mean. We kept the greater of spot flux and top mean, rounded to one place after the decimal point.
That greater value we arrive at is 44.8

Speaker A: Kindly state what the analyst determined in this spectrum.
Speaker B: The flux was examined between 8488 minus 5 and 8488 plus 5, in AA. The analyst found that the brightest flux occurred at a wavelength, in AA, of 8488.0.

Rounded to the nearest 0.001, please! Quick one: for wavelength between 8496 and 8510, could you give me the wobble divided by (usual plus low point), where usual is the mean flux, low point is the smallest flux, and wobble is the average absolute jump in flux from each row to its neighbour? 0.093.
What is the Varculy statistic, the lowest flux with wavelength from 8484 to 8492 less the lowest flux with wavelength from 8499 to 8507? 10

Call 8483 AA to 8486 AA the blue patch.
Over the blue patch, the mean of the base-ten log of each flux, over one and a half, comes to 1.06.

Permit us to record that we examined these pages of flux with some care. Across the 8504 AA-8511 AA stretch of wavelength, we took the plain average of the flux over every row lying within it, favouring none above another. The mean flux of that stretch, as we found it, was 39.7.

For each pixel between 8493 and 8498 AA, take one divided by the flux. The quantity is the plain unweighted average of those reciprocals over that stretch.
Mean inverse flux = 0.0265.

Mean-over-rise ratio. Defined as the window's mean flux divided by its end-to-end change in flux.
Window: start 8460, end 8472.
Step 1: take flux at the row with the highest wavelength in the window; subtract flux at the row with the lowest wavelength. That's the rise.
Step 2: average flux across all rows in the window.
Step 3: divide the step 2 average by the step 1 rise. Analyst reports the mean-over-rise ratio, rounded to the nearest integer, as 134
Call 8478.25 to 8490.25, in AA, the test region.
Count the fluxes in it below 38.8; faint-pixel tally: 3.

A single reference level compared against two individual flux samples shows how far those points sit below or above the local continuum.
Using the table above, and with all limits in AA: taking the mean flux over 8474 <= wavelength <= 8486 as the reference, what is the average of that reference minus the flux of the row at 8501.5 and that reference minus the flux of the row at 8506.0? 11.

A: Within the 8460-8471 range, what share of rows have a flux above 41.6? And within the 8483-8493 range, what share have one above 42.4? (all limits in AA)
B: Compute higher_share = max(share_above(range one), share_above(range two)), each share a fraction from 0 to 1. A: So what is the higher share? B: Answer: 0.29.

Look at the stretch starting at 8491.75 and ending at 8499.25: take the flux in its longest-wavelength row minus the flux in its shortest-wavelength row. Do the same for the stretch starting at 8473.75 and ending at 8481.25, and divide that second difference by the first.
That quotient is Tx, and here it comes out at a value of -23.9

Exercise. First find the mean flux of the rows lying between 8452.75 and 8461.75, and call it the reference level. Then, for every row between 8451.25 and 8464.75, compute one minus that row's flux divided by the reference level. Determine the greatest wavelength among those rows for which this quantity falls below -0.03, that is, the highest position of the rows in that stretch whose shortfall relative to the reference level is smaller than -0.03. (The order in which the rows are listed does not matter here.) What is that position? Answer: 8464.0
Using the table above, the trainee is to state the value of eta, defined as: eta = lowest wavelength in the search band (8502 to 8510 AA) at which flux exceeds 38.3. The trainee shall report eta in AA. 8503.0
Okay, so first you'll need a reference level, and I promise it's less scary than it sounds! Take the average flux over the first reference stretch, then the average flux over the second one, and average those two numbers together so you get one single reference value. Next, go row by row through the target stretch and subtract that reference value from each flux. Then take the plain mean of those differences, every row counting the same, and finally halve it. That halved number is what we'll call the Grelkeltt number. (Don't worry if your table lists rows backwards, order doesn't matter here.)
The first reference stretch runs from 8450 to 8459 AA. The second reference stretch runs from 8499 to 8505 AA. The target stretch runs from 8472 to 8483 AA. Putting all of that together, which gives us 2.7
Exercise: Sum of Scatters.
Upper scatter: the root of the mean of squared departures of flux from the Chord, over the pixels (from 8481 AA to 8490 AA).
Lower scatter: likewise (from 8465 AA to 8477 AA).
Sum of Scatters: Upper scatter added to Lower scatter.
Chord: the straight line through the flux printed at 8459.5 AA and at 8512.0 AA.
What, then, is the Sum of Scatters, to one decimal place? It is 10.5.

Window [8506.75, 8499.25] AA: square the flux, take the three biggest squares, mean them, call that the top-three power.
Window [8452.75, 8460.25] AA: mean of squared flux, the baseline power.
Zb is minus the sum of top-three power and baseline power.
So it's -3257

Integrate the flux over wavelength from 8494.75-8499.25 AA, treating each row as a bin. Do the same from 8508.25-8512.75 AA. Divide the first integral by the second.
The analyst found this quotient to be 0.98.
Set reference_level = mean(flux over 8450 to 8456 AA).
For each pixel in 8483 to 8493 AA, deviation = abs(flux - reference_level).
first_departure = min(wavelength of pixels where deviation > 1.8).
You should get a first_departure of 8483.5 AA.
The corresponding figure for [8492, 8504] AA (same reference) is 8494.0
